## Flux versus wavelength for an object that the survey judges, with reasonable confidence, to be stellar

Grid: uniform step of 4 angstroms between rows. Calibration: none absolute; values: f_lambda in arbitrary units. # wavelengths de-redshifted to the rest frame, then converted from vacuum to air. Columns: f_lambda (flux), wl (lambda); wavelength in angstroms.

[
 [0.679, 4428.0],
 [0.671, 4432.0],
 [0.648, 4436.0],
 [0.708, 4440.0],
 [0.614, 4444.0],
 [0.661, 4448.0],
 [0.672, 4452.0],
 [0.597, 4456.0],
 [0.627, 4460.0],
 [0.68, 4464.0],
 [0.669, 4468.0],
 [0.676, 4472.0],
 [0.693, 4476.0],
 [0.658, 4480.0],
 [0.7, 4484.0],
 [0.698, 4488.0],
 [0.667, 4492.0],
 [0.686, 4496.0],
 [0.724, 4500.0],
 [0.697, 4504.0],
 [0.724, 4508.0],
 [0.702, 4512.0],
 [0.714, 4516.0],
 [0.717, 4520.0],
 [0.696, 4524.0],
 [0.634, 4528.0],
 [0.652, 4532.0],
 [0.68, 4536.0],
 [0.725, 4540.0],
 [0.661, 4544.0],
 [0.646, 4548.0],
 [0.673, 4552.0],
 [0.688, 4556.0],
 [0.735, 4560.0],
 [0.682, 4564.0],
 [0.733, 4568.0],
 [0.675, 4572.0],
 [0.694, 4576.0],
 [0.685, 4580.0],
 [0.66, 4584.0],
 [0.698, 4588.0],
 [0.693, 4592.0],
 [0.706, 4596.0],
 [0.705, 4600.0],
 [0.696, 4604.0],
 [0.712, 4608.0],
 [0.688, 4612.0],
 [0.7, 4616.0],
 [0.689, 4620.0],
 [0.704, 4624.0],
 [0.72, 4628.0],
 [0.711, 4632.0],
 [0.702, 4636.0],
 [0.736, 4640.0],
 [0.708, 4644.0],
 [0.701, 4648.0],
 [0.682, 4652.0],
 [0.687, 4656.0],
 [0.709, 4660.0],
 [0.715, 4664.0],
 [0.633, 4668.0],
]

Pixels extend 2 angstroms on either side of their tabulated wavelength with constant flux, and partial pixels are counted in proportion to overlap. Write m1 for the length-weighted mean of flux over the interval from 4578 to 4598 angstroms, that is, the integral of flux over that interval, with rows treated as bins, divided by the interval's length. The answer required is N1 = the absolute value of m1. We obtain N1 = 0.688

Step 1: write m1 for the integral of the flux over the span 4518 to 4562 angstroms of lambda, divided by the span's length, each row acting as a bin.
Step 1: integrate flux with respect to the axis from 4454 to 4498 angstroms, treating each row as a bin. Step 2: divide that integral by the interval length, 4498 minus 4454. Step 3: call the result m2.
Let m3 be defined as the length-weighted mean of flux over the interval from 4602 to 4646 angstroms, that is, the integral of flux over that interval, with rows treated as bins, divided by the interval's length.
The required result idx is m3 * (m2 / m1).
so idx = 0.69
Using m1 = 0.682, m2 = 0.668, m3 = 0.706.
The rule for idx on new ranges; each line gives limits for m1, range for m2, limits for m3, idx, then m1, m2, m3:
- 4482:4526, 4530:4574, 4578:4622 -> 0.68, 0.702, 0.686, 0.694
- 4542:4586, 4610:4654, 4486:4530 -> 0.72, 0.685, 0.704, 0.696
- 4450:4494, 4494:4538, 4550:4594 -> 0.72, 0.667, 0.693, 0.692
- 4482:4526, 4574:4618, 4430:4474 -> 0.65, 0.702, 0.694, 0.657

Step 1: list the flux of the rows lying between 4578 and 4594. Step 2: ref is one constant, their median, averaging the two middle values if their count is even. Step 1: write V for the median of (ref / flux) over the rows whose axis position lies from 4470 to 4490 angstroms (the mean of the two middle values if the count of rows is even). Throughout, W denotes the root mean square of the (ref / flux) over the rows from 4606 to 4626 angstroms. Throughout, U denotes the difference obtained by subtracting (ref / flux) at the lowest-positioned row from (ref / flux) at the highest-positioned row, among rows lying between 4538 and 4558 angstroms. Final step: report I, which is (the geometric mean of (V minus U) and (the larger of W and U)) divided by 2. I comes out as 0.48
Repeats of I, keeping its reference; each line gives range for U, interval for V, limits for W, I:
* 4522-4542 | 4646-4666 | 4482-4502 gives 0.50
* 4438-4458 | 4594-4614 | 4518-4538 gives 0.45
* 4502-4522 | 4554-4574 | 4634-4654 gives 0.50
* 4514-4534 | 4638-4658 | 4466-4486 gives 0.48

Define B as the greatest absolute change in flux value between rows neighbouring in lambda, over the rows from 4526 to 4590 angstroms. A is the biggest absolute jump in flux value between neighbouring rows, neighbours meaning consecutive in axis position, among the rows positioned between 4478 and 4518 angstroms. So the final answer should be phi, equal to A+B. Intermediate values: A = 0.042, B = 0.0640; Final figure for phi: 0.106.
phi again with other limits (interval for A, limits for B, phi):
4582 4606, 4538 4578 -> 0.102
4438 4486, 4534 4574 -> 0.158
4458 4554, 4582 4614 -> 0.102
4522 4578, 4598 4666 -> 0.098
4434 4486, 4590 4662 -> 0.128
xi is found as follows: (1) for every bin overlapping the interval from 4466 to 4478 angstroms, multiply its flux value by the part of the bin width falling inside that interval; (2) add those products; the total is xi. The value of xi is 8.15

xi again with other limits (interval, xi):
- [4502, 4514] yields 8.49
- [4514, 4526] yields 8.51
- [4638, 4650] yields 8.58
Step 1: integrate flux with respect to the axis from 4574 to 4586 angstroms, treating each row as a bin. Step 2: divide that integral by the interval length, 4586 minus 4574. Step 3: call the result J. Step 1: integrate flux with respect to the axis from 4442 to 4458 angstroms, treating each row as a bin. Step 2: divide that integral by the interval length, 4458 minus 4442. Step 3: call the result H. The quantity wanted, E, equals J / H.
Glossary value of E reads 1.07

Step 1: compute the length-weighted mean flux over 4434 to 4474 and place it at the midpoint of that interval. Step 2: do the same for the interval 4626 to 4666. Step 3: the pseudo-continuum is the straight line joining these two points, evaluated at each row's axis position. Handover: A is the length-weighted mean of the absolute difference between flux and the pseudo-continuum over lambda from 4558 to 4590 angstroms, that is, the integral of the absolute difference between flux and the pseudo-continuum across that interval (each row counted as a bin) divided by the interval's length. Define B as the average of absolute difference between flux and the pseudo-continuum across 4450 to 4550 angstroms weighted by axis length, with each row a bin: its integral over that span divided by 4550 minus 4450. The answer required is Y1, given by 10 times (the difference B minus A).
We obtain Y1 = 0.1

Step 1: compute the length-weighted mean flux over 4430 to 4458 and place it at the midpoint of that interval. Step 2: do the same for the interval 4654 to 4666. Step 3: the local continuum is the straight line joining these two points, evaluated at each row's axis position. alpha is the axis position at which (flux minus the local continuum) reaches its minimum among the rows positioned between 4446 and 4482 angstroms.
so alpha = 4456.0 angstroms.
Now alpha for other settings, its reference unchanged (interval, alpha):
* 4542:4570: 4548.0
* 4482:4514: 4492.0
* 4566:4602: 4584.0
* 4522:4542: 4528.0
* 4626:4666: 4652.0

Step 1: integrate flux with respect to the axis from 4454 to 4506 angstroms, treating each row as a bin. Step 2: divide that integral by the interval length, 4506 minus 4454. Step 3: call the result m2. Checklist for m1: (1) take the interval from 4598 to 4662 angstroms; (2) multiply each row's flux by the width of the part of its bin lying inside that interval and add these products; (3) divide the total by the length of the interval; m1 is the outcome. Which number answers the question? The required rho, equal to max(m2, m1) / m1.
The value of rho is 1.00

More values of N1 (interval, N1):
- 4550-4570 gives 0.702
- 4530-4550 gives 0.673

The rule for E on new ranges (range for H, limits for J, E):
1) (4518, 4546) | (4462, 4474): 0.99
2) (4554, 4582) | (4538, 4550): 0.97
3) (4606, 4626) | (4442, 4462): 0.91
